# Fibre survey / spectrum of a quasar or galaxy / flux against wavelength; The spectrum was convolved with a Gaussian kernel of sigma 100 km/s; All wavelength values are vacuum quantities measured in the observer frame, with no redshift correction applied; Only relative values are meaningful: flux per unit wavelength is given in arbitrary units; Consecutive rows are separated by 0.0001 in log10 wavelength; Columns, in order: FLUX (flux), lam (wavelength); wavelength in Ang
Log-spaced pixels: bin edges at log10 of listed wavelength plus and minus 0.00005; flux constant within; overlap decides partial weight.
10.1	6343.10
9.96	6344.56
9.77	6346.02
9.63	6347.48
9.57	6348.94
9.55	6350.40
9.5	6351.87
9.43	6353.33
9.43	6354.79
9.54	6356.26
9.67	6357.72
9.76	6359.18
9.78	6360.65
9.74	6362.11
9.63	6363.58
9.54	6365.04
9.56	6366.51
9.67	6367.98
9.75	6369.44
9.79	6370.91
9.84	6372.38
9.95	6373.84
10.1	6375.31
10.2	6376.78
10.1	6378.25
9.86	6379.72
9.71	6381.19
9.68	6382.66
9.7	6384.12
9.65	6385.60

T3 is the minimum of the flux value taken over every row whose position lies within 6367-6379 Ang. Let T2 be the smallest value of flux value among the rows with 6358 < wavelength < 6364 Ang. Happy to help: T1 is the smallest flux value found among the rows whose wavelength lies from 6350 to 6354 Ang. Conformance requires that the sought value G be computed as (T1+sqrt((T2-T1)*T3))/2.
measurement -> 5.410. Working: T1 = 9.43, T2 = 9.63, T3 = 9.67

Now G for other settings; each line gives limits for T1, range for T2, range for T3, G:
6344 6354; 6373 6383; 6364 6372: 5.487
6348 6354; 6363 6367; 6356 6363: 5.227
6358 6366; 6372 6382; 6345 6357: 5.403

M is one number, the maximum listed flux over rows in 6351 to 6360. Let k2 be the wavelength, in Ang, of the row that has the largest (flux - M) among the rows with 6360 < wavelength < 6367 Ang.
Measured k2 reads 6360.65 Ang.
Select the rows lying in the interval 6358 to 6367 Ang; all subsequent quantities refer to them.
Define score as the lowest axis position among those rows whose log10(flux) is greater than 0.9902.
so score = 6360.65 Ang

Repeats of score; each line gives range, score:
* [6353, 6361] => 6360.65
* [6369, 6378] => 6370.91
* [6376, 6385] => 6376.78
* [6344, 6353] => 6344.56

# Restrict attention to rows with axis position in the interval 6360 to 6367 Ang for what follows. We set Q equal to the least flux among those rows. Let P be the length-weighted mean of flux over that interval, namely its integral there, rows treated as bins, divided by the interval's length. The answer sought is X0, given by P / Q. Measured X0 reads 1.012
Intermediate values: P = 9.7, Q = 9.54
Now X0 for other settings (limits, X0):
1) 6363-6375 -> 1.020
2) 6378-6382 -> 1.015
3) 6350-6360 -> 1.013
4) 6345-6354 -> 1.017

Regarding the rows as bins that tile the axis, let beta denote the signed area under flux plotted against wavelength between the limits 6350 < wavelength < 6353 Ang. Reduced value 28.5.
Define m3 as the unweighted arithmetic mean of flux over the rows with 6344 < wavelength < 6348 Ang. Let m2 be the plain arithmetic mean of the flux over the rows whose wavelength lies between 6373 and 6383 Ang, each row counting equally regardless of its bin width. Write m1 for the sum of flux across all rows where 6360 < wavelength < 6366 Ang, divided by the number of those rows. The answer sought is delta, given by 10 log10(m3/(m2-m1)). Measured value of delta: 16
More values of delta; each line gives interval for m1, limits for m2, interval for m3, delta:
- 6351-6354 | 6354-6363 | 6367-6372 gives 17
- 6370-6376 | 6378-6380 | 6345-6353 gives 22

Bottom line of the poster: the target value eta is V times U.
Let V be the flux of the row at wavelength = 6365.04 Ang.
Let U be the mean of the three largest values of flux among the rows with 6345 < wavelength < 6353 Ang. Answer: 92.1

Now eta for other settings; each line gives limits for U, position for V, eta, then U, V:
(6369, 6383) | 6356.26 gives 96.7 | 10.1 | 9.54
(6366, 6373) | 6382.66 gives 94.8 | 9.8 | 9.68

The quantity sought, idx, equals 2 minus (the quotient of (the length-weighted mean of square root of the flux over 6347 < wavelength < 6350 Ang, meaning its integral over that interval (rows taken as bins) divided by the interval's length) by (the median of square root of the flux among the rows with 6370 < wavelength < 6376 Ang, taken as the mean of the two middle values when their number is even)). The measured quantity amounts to 1.01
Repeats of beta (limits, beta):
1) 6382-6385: 29.1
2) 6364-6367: 28.7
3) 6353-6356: 28.3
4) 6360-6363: 29.3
